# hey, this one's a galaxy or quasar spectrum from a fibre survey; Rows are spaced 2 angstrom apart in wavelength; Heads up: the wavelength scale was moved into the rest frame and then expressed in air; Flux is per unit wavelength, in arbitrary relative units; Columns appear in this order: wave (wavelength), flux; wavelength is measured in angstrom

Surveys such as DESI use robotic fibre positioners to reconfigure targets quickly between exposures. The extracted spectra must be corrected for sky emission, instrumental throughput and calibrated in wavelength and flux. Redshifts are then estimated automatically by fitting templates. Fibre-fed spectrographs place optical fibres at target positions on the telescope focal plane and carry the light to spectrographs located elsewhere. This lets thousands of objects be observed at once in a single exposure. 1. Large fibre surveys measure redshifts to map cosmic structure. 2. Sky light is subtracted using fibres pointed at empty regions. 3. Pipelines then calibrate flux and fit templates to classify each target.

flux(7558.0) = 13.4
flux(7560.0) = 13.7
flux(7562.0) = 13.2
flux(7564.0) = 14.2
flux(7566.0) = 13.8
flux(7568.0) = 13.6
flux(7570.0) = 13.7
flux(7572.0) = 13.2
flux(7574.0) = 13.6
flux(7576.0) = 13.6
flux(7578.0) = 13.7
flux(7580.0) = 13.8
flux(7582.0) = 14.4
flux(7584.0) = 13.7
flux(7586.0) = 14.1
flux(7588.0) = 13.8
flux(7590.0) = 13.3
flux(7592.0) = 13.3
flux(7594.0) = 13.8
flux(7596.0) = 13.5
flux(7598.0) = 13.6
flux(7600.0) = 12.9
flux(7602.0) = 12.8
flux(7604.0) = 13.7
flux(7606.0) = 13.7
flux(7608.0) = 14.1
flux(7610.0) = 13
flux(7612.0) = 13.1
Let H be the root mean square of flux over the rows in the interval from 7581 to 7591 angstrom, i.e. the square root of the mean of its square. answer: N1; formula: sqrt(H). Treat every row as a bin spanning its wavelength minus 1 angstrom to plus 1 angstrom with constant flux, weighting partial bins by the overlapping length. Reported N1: 3.72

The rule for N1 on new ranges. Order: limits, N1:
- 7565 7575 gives 3.69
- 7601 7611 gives 3.67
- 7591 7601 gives 3.66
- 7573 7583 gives 3.72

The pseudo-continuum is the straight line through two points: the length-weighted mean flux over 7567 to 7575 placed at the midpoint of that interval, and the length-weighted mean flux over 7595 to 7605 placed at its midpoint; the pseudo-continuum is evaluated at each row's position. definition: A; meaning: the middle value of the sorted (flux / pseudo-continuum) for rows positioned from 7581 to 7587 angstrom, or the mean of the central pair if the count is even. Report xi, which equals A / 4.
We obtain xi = 0.263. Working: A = 1.052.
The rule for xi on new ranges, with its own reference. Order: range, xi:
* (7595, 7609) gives 0.255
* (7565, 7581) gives 0.253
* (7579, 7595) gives 0.257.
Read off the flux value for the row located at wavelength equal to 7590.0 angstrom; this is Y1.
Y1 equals 13.3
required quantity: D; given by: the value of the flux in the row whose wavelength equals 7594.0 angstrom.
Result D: 13.8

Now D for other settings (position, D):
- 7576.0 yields 13.6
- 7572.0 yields 13.2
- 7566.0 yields 13.8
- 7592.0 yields 13.3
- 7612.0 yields 13.1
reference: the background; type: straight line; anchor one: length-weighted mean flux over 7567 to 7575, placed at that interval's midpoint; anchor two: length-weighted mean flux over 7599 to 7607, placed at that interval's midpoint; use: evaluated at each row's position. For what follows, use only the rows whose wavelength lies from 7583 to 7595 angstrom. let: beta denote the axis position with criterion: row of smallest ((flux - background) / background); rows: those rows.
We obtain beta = 7590.0 angstrom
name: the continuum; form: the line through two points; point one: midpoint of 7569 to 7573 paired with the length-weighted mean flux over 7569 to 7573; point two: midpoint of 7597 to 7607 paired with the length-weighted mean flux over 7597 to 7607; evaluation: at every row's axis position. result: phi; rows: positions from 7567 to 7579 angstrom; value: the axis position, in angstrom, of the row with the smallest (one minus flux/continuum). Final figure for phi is 7578.0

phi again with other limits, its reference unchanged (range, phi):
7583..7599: 7586.0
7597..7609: 7608.0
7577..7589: 7582.0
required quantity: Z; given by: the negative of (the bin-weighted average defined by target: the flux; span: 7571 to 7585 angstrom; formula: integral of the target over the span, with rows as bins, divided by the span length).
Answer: -13.7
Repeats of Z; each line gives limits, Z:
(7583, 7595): -13.7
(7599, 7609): -13.4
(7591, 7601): -13.4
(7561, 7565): -13.7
